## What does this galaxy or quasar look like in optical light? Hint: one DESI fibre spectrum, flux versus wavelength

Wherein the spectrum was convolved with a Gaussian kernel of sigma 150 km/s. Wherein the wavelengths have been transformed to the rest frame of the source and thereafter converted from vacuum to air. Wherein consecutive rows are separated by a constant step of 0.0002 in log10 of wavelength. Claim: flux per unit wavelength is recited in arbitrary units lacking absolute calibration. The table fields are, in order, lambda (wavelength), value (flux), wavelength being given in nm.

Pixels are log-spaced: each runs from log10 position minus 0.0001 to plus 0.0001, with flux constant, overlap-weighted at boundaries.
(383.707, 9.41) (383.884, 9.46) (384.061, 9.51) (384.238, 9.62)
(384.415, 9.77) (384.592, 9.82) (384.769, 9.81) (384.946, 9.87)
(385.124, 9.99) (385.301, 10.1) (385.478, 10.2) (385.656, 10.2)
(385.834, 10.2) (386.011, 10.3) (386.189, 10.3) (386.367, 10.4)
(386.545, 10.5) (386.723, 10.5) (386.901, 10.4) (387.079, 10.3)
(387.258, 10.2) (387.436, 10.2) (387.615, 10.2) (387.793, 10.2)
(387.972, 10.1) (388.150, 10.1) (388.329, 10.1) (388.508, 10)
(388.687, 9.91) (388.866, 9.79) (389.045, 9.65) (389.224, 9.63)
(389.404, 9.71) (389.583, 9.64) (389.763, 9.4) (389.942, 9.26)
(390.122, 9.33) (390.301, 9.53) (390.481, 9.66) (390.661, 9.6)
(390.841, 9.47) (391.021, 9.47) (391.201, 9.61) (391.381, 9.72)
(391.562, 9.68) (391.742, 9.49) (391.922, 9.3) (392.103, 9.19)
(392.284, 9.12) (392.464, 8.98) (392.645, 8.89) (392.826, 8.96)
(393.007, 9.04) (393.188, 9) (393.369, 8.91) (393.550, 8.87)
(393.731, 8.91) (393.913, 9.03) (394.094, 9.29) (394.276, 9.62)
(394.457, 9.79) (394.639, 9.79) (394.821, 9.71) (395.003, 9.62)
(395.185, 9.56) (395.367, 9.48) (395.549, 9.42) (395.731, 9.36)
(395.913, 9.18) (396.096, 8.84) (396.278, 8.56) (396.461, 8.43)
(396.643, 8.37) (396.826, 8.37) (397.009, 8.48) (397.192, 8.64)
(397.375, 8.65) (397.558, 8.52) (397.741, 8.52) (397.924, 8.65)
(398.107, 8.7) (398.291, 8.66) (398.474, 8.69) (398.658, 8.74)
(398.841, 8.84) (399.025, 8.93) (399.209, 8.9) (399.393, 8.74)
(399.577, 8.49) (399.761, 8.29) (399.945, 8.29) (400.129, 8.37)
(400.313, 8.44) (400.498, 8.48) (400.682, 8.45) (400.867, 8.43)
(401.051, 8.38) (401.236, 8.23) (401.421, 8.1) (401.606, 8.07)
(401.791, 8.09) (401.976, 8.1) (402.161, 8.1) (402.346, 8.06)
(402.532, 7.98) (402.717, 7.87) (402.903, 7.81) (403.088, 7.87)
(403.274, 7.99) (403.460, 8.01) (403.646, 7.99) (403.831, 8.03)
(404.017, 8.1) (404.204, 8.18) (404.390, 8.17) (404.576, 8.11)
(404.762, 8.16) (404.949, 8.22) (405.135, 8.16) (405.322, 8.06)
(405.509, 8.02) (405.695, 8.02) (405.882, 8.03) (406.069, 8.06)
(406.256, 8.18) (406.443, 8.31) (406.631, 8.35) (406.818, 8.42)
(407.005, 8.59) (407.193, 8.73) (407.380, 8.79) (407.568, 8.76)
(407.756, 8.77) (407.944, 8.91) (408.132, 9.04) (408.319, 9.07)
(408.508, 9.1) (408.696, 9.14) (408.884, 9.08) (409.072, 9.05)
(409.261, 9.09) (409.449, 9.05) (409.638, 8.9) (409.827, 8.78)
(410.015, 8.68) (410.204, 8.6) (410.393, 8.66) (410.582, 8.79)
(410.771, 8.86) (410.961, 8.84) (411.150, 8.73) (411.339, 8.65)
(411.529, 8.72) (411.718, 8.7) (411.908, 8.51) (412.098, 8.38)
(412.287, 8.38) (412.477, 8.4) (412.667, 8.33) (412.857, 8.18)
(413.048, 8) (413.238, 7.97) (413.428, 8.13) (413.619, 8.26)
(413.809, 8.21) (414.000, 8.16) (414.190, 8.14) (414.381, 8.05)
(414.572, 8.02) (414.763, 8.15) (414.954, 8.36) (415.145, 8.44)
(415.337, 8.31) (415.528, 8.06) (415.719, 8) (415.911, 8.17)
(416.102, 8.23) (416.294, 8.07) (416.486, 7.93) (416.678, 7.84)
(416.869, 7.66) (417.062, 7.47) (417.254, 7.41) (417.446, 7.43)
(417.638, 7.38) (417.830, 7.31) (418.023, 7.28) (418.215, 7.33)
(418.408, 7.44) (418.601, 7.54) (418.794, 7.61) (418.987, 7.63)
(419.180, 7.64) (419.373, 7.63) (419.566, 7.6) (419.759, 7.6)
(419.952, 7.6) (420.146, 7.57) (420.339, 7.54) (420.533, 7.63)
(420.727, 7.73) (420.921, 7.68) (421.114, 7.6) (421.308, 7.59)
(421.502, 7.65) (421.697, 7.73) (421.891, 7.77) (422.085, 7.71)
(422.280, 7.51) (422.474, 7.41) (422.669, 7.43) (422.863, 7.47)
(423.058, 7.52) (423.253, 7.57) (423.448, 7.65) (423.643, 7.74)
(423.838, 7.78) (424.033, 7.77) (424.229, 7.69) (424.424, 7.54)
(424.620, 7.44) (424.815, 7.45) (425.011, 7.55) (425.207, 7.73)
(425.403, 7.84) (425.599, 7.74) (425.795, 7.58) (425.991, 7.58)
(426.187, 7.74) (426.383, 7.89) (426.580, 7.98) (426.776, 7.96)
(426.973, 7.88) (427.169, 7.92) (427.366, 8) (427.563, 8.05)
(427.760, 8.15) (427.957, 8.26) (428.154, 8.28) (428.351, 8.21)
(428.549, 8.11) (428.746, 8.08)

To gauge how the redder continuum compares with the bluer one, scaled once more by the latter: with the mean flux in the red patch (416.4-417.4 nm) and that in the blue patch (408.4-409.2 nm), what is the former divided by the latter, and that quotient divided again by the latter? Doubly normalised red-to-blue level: 0.093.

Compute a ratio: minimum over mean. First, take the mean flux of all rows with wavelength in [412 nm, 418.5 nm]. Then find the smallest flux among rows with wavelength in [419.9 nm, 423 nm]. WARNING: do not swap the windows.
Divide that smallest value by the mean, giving 0.93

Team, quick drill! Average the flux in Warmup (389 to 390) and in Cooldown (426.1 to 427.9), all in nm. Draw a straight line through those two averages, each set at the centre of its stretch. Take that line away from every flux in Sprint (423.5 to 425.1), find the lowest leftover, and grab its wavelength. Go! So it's 424.620 nm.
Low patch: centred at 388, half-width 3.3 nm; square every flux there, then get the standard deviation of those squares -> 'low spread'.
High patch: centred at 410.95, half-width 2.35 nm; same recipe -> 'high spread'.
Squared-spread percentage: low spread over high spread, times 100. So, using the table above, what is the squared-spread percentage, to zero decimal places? 124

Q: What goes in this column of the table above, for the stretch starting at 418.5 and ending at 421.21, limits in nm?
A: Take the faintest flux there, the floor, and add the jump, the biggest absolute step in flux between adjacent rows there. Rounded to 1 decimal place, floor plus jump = 7.6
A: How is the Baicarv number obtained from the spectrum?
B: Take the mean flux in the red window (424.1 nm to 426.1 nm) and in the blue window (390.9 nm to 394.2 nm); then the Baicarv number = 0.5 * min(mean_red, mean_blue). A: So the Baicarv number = 3.81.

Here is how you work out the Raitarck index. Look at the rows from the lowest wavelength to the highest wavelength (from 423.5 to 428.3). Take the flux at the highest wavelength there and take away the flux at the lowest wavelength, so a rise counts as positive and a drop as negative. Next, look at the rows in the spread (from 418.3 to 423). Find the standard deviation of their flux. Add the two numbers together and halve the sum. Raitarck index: 0.32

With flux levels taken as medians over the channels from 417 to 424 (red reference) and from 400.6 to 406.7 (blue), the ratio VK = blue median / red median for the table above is 1.07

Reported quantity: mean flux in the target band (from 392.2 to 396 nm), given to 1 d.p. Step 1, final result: 9.3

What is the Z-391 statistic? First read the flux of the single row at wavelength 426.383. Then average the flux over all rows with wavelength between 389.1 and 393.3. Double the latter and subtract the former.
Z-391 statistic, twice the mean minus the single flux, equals 10.86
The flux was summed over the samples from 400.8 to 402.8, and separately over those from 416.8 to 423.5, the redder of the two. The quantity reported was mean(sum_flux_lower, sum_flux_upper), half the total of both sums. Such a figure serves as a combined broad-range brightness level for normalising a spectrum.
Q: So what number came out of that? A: 177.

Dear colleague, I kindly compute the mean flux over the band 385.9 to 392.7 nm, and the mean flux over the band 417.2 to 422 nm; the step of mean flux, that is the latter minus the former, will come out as -2.2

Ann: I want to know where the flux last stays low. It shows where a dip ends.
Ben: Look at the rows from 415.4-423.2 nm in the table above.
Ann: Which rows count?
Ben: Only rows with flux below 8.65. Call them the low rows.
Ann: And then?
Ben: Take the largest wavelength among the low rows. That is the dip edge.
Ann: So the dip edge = 423.058 nm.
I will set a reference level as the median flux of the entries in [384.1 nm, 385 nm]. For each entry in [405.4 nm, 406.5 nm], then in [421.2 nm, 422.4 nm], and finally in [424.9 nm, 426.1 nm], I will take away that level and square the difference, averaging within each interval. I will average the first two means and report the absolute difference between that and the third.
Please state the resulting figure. 0.8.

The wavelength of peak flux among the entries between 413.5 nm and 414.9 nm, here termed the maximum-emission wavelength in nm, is 413.619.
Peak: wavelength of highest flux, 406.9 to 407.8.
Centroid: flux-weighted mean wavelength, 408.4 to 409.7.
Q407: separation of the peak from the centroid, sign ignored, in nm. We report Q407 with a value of 1.69 nm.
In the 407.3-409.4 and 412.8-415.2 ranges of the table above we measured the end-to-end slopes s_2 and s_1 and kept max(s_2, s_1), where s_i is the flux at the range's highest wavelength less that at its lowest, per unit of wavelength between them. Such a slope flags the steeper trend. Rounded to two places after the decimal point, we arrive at 0.16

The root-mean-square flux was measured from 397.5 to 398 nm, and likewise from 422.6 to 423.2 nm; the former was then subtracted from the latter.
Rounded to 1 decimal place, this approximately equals -1.1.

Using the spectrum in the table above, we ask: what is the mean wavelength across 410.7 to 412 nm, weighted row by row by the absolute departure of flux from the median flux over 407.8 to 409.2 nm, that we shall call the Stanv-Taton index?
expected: 411.44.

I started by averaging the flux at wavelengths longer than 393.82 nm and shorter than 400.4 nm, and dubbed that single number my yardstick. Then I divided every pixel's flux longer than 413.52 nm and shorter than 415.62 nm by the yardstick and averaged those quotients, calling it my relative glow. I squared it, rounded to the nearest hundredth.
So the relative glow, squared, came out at 0.85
